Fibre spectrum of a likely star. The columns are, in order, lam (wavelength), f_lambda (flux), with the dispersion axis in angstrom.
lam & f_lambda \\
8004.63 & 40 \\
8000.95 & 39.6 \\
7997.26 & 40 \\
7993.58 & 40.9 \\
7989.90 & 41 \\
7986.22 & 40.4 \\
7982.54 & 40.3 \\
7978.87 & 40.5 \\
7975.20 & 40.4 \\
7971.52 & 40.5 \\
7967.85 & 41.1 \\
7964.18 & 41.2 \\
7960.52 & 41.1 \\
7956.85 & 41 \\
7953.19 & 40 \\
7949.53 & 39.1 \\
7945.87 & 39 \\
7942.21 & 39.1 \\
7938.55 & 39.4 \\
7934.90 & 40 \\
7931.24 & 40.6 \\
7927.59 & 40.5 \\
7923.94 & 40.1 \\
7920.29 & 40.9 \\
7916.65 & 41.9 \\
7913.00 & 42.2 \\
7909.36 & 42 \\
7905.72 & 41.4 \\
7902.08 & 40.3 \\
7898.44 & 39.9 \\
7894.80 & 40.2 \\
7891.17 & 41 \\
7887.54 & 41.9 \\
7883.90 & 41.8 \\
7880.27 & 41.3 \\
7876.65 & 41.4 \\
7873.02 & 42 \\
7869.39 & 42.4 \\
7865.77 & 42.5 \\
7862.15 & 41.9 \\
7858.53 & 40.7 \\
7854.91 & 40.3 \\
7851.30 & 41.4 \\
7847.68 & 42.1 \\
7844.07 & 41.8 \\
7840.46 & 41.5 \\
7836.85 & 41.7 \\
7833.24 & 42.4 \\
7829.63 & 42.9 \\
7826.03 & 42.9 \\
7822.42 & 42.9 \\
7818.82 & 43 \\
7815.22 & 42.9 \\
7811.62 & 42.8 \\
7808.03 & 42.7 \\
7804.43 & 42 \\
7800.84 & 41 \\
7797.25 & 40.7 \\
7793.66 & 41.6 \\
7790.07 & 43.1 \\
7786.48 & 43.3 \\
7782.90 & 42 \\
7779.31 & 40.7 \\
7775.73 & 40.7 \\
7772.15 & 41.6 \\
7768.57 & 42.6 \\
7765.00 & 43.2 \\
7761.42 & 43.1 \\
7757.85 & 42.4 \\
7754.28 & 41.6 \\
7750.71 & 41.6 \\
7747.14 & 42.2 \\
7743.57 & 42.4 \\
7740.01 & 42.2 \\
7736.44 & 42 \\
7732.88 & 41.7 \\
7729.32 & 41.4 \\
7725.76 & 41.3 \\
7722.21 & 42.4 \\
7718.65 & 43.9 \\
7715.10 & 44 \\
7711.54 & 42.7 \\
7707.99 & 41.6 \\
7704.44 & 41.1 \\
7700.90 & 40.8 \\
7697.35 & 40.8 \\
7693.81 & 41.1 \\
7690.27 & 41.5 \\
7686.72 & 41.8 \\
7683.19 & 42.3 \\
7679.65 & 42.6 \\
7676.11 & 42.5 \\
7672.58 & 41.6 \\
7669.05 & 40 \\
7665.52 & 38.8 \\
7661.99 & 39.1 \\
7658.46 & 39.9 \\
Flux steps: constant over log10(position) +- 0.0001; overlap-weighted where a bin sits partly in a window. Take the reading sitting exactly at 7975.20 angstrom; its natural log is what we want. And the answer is 3.699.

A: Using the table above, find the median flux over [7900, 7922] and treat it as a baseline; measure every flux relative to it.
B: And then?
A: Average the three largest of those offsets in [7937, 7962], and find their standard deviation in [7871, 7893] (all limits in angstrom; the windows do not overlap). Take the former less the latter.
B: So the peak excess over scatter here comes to -1.3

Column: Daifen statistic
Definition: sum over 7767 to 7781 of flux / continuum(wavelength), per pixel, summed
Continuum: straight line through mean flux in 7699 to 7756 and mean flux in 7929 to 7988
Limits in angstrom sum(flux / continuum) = 3.97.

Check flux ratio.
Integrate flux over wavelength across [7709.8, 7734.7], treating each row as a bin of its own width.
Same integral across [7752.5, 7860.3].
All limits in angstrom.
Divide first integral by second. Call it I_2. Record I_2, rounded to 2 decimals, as 0.23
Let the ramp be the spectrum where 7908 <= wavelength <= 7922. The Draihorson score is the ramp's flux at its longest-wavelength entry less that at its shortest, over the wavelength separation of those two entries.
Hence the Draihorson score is -0.10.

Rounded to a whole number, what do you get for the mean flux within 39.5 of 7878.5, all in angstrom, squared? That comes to 1718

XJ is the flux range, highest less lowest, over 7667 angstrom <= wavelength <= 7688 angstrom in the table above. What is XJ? 2.6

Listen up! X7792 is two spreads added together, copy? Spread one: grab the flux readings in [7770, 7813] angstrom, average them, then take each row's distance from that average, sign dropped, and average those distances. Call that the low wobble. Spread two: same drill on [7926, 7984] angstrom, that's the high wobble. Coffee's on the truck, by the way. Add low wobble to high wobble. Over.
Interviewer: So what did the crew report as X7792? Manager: 1.40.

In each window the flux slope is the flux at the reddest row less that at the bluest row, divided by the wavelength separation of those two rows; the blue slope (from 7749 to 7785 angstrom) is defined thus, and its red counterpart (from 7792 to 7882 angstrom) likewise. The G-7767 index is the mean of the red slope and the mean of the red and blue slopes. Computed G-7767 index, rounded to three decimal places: 0.001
